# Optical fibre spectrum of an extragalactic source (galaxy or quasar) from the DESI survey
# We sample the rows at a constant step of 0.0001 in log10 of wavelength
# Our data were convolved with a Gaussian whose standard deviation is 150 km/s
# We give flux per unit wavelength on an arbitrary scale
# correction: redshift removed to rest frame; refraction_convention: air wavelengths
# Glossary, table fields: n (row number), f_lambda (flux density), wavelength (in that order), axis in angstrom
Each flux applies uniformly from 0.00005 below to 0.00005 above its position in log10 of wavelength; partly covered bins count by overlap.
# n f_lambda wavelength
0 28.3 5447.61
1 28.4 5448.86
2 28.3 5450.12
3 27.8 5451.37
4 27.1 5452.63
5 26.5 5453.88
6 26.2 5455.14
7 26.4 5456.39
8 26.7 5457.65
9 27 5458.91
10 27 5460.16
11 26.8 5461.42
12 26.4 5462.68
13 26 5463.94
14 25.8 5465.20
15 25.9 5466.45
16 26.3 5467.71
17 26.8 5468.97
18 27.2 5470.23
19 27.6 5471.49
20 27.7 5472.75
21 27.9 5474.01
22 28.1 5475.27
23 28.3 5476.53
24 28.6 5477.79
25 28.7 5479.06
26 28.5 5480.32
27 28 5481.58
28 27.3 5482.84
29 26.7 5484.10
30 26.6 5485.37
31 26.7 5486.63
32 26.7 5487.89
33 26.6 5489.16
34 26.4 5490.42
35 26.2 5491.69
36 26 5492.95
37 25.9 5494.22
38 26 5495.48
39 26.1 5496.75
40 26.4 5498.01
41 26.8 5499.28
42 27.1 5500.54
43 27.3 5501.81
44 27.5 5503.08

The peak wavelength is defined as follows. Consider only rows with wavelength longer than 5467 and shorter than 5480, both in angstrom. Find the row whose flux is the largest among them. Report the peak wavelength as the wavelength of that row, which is 5479.06 angstrom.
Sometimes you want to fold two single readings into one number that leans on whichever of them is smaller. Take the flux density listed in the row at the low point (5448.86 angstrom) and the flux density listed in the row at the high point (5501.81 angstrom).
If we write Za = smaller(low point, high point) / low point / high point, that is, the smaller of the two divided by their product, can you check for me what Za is 0.0352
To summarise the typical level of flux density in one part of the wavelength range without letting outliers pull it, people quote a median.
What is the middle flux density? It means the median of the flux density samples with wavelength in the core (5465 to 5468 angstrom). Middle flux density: 25.9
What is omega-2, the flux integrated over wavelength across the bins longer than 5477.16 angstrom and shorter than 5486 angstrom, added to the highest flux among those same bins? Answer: 274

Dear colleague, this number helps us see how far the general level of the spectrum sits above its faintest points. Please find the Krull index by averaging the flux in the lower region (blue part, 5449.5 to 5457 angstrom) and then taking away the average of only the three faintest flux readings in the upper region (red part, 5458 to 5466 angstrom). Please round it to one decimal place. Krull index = 1.0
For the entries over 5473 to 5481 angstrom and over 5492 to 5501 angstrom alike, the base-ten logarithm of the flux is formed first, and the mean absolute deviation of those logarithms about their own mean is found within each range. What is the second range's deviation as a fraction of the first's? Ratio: 1.6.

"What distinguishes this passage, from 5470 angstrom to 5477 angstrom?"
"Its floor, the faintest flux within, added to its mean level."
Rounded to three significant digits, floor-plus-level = 55.0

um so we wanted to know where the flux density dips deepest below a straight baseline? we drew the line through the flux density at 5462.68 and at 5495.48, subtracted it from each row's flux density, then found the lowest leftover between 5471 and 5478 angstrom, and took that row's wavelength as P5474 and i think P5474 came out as 5471.49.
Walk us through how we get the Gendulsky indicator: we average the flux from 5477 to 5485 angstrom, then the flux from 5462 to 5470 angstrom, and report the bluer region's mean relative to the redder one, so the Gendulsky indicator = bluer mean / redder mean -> 0.94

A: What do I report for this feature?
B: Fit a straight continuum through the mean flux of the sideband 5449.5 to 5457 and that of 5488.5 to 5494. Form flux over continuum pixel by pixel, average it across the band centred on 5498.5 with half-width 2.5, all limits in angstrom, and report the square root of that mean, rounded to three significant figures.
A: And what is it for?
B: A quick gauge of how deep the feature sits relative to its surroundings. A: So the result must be 1.01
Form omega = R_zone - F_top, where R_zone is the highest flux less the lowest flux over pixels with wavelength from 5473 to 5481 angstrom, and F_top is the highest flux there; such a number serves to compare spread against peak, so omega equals -27.9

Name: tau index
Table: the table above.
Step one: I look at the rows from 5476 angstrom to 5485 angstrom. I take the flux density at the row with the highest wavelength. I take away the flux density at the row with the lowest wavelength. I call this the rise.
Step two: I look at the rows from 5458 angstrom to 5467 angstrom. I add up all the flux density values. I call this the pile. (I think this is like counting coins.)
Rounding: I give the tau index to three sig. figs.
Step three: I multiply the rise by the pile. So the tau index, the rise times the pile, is -296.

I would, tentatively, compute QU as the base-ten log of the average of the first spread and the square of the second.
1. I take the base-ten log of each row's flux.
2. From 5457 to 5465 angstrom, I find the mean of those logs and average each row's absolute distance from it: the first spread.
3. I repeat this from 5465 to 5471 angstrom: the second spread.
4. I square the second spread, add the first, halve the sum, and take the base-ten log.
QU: -2.60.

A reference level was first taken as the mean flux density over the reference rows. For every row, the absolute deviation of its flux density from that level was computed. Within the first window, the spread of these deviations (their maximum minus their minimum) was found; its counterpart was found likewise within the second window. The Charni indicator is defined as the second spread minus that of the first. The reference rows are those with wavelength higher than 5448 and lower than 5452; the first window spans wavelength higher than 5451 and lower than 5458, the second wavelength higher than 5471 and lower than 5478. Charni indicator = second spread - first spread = -1.1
